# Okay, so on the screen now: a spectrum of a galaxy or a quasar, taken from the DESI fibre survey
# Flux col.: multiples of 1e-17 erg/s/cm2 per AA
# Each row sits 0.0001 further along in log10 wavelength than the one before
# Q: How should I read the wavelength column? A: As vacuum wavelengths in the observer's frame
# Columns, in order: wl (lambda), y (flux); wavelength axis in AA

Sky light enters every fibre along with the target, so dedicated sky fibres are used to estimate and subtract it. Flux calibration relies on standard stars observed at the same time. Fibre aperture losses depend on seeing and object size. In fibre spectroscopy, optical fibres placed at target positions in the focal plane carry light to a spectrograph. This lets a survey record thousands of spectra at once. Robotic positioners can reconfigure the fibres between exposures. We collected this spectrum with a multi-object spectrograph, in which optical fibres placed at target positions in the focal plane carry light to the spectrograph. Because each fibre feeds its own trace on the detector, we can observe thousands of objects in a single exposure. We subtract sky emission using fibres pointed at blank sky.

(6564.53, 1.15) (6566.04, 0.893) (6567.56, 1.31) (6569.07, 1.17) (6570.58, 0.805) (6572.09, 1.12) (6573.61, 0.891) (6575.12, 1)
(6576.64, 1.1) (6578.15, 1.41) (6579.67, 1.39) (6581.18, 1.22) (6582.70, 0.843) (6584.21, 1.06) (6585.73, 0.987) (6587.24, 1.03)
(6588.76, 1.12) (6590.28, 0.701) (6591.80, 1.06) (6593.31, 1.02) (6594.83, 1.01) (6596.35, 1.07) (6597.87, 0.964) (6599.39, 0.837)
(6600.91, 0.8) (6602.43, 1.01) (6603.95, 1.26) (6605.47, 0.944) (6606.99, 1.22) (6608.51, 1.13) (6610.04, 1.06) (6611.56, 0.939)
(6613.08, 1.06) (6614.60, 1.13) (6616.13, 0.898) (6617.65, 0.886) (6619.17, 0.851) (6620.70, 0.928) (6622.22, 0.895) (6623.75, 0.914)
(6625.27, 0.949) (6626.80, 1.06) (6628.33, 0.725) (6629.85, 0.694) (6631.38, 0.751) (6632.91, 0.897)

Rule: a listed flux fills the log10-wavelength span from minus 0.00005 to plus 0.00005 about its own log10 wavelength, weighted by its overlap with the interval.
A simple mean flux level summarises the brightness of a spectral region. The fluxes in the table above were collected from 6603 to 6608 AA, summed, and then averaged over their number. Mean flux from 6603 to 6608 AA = 1.14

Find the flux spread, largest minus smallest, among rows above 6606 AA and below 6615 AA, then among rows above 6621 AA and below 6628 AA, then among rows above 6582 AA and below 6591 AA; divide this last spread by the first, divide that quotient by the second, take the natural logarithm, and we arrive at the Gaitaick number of 2.2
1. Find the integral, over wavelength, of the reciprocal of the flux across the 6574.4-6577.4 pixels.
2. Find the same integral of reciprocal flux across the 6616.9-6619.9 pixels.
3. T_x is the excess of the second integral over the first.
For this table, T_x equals 0.6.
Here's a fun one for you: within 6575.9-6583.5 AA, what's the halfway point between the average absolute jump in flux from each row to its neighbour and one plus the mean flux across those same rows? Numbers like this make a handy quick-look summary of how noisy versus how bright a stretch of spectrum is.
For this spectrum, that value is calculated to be 1.21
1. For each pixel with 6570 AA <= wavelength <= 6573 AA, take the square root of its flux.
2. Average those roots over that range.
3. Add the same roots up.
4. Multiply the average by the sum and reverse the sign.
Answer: -1.9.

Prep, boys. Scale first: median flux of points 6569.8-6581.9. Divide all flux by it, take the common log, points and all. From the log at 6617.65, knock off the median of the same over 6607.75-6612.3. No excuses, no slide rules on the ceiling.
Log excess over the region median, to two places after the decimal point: -0.08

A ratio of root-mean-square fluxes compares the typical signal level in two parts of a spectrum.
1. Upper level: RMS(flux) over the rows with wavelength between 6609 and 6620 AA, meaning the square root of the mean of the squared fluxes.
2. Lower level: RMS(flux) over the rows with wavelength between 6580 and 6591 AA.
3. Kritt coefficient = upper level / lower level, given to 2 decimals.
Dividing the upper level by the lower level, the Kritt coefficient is 0.97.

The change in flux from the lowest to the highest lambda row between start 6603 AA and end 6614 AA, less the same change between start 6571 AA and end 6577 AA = -0.18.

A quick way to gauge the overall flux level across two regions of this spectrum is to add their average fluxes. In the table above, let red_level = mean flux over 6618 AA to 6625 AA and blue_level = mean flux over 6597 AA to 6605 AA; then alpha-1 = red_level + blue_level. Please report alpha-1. 1.87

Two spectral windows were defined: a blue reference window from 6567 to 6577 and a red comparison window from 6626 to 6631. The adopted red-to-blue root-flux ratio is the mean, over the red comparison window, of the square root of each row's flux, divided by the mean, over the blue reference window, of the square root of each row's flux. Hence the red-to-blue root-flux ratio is 0.88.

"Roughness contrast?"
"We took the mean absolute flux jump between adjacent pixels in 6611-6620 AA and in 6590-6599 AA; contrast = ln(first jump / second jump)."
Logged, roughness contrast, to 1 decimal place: -0.2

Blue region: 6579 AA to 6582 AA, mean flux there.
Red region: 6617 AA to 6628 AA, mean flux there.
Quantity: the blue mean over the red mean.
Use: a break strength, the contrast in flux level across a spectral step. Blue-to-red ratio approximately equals 1.41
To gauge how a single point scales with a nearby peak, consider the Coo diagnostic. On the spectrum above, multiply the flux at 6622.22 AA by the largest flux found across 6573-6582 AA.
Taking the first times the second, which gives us 1.26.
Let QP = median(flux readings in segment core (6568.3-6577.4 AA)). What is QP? 1.05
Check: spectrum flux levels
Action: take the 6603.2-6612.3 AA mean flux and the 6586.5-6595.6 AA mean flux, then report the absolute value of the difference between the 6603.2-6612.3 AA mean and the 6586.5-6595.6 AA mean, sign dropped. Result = 0.10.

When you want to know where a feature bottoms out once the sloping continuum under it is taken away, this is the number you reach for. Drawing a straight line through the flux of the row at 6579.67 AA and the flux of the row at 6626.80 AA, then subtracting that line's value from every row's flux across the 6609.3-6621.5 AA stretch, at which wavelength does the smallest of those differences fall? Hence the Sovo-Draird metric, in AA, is 6619.17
